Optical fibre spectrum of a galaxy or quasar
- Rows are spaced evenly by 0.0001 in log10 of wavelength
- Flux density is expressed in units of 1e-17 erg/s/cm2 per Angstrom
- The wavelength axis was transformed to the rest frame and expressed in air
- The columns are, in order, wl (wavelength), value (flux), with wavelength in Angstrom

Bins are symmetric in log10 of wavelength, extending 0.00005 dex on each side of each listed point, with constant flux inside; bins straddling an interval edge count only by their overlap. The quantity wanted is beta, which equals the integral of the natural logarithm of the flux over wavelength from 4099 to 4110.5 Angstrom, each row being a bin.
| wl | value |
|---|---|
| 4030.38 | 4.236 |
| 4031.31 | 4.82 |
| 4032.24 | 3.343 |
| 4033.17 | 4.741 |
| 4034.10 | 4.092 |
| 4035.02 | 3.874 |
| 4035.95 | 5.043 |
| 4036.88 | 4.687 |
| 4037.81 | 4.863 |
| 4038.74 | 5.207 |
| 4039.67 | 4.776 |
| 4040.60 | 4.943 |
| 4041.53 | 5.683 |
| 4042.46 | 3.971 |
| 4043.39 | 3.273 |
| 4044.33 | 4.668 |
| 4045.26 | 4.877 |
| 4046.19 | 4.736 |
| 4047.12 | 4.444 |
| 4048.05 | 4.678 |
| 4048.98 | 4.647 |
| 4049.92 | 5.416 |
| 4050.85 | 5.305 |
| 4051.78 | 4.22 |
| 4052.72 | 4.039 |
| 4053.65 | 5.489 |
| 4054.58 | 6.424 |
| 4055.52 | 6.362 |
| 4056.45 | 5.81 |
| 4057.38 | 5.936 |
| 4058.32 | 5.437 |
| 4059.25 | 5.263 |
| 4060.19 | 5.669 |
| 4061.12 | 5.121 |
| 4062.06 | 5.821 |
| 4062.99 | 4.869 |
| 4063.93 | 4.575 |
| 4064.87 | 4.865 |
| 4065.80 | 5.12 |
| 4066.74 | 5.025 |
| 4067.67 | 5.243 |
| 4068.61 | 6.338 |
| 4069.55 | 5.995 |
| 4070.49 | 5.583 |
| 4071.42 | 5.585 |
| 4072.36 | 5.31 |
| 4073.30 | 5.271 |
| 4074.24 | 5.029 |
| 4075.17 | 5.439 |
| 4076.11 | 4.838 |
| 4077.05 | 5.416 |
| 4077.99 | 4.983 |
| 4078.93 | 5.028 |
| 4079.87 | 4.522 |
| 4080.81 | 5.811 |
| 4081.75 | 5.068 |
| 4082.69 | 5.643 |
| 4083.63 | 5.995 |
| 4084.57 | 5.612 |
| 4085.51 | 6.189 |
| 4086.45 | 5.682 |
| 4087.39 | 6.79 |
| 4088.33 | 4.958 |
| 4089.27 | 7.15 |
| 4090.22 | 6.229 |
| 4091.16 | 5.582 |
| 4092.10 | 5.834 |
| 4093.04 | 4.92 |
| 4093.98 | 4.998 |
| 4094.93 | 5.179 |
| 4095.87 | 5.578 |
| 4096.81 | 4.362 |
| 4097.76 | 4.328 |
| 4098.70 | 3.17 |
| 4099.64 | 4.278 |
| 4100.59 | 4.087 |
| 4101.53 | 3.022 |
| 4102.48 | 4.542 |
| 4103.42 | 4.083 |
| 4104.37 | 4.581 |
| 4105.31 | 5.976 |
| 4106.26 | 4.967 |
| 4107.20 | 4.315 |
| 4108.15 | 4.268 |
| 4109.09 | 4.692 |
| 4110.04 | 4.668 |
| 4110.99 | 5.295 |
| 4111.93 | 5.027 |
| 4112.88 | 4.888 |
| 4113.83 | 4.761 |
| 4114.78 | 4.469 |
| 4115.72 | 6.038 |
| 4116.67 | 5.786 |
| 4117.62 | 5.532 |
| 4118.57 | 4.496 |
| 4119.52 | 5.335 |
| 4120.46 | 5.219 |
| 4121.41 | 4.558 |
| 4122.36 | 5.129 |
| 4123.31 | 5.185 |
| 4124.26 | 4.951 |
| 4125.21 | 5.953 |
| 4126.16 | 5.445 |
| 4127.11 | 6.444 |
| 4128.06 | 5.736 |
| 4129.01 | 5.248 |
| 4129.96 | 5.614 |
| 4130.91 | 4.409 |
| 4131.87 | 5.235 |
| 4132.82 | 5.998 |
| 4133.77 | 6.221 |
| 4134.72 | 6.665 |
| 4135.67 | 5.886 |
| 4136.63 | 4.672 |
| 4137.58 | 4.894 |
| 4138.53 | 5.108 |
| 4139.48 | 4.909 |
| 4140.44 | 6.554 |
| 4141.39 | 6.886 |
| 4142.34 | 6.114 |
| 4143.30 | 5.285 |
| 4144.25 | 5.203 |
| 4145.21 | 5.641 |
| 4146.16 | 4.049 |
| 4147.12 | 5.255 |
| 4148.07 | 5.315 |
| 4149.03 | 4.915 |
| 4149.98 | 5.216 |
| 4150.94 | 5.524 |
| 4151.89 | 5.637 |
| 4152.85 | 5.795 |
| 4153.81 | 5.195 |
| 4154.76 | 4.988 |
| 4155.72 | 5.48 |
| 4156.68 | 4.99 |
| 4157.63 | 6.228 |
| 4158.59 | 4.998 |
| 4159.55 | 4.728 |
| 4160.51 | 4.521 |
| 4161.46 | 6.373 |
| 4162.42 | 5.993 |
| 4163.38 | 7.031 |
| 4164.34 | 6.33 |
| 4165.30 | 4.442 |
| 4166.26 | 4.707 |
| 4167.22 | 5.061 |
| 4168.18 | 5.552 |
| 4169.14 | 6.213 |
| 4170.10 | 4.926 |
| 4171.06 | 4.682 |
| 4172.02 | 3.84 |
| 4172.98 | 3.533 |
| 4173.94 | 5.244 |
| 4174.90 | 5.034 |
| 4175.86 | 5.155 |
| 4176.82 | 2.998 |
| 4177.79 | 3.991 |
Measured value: 17.0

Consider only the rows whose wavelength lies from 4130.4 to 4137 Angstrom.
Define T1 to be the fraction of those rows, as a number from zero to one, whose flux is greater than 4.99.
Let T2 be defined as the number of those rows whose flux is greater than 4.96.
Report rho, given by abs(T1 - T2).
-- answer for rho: 4.3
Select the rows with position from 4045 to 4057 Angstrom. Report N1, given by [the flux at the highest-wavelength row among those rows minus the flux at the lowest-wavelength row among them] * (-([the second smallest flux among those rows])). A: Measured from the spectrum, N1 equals -4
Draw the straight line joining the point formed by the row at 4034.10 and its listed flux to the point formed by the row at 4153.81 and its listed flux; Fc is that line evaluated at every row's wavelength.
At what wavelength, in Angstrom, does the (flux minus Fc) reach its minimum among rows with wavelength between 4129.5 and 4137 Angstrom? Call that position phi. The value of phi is 4130.91 Angstrom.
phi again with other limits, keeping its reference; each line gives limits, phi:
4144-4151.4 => 4146.16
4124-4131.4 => 4130.91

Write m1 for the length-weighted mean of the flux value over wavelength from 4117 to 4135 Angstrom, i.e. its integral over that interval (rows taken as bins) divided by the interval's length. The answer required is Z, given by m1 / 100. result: 0.054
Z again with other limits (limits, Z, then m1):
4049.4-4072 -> 0.054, 5.4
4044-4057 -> 0.051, 5.1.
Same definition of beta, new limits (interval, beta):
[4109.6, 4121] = 18.6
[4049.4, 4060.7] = 19.0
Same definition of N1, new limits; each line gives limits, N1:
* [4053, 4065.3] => 3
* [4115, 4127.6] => -2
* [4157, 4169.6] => 0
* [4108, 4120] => -5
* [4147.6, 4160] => 3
